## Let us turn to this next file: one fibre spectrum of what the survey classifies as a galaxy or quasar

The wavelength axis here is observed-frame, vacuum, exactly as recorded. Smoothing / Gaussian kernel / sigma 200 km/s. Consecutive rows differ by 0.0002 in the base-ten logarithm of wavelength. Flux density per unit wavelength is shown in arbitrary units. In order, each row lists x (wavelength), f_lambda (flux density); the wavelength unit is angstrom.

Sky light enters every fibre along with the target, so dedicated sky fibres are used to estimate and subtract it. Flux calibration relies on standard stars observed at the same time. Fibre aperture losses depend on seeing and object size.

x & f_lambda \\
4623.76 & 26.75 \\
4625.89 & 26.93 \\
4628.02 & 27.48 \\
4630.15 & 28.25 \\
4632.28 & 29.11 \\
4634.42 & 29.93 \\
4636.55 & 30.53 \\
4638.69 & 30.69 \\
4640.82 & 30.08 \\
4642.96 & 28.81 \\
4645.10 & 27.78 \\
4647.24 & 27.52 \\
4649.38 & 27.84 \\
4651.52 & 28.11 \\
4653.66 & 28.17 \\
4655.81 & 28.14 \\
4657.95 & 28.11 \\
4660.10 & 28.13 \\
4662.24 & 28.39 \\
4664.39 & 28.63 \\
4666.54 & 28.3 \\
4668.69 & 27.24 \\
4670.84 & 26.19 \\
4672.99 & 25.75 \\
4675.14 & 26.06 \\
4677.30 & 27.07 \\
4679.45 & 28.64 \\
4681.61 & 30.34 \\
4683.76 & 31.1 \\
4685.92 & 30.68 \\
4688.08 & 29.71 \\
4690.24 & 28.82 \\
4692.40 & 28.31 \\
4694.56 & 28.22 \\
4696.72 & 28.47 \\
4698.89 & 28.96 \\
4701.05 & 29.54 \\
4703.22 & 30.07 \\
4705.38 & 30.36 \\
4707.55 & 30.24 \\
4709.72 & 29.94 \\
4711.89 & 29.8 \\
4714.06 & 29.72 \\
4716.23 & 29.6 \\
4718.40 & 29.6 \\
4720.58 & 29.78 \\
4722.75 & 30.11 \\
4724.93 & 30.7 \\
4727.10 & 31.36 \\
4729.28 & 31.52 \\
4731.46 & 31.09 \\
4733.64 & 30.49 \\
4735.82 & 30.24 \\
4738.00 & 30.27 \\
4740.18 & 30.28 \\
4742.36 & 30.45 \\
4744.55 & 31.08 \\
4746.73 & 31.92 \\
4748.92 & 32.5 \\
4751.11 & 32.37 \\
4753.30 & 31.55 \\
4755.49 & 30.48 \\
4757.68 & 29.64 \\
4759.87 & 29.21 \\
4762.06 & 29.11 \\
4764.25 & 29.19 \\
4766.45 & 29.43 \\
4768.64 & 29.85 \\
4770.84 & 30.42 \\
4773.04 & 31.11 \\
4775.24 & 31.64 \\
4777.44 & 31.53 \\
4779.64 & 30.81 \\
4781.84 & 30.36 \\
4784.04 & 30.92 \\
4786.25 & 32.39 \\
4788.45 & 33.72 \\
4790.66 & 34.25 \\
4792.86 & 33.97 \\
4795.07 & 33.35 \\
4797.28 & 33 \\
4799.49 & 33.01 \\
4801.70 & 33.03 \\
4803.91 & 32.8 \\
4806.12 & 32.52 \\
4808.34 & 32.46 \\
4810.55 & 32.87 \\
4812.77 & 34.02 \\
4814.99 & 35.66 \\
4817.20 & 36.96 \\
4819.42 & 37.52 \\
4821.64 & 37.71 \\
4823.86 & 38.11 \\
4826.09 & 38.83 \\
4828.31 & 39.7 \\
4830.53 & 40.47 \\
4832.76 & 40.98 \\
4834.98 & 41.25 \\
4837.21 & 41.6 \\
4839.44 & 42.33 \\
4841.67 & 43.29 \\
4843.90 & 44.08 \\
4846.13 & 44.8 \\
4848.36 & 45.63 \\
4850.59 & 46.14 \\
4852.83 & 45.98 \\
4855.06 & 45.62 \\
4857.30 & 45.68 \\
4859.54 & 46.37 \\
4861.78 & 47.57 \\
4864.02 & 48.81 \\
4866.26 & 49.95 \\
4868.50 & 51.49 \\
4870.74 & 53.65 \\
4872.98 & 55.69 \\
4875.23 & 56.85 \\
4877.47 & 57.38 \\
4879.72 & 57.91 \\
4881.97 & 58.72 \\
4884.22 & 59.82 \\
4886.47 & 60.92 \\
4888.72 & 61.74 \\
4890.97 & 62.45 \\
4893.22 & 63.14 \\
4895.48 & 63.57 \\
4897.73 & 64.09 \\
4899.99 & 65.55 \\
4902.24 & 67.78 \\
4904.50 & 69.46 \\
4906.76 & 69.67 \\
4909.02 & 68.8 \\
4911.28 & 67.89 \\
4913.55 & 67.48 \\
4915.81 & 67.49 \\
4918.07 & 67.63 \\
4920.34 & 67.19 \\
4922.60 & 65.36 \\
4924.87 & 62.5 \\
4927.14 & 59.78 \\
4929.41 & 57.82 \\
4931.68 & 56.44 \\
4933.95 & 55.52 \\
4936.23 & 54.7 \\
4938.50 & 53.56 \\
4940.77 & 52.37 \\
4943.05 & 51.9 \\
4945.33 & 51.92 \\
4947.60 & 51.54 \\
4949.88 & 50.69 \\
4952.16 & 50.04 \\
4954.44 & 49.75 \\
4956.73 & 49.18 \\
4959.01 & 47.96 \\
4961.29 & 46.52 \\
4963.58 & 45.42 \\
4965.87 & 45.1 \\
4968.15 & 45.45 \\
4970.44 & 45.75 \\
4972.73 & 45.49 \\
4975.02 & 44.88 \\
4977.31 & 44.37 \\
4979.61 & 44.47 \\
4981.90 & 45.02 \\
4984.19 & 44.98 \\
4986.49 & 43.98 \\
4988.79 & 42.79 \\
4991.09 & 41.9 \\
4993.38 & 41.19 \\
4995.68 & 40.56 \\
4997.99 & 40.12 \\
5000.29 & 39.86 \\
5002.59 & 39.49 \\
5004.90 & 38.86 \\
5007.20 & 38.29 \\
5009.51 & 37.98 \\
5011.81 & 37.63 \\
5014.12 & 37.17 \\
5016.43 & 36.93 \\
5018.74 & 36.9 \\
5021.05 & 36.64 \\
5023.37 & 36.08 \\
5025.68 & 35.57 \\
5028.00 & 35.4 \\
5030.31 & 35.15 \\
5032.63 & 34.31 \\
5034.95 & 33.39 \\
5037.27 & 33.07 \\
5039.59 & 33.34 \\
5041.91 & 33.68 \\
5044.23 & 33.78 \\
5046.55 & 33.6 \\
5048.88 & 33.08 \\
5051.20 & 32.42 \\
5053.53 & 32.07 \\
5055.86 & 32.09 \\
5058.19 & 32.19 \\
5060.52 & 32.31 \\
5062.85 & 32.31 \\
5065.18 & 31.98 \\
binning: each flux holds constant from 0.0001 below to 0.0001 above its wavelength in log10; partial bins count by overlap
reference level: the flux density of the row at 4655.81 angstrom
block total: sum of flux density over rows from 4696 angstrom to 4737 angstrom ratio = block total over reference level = 20.3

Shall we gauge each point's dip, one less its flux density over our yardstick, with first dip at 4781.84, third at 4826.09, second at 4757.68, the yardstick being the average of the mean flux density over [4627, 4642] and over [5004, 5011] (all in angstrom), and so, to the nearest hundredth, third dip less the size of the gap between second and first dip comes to -0.17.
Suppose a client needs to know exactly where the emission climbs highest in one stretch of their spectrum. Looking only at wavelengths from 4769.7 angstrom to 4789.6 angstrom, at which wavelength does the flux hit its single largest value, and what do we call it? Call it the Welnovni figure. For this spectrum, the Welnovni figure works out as 4788.45 angstrom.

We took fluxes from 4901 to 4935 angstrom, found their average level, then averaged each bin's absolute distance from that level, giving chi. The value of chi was 4.2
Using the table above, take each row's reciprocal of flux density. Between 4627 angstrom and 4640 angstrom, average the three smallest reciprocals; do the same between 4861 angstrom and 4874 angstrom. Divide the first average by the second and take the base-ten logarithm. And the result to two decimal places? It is 0.25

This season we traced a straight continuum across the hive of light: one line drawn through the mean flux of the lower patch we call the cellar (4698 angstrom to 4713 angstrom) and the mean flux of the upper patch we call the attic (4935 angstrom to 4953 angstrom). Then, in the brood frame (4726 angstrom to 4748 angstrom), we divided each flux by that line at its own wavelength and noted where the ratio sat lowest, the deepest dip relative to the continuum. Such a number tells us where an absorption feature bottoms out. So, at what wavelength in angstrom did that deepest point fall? 4742.36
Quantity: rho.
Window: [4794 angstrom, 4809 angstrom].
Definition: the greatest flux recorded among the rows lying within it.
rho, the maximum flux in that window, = 33.35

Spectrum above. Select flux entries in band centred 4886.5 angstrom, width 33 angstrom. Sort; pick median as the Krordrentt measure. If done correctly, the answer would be 61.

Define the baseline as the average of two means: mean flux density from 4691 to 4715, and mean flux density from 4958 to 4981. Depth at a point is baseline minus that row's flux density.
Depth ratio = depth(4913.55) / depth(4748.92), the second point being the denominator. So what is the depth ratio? -6.0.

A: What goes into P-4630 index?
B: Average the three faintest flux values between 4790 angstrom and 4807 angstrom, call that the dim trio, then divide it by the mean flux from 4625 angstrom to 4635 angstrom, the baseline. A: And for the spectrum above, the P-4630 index 1.16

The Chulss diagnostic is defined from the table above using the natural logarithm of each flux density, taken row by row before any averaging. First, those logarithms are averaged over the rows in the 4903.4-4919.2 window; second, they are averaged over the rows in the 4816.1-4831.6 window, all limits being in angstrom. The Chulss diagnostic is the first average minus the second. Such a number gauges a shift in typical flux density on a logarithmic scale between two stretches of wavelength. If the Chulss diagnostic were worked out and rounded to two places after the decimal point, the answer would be 0.58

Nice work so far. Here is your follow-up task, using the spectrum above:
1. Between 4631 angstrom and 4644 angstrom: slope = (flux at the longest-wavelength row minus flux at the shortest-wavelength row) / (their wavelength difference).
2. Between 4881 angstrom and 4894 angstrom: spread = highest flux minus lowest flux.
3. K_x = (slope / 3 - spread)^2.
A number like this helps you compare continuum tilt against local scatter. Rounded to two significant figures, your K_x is 20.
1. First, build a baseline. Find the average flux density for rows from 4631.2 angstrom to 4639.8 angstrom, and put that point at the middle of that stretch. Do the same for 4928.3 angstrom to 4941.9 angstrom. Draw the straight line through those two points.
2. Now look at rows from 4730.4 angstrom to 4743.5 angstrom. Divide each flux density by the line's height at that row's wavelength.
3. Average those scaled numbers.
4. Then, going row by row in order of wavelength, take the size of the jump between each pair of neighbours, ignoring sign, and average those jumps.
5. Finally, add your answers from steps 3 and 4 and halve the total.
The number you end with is 0.399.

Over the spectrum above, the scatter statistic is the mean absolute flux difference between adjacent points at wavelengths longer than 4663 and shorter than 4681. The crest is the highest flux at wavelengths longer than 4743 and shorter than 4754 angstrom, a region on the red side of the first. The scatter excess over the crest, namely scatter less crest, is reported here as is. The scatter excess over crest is -31.7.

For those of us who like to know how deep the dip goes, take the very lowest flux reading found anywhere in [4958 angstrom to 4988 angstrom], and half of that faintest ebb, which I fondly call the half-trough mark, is 22.0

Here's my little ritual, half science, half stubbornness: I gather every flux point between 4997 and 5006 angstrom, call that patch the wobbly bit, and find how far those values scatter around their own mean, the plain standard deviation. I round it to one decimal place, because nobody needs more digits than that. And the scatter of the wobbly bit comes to 0.5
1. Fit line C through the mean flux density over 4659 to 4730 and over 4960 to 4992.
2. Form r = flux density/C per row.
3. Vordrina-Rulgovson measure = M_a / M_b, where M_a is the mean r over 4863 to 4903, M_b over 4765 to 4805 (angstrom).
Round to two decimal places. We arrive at 1.59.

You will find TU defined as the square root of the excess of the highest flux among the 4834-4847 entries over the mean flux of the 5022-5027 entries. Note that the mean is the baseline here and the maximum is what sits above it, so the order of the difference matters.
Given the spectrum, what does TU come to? 3.0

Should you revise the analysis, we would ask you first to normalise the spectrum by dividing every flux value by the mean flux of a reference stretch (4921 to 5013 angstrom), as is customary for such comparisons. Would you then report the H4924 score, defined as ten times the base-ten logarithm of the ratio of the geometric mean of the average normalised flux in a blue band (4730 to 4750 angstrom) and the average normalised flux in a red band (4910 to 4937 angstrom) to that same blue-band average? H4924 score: 1.5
